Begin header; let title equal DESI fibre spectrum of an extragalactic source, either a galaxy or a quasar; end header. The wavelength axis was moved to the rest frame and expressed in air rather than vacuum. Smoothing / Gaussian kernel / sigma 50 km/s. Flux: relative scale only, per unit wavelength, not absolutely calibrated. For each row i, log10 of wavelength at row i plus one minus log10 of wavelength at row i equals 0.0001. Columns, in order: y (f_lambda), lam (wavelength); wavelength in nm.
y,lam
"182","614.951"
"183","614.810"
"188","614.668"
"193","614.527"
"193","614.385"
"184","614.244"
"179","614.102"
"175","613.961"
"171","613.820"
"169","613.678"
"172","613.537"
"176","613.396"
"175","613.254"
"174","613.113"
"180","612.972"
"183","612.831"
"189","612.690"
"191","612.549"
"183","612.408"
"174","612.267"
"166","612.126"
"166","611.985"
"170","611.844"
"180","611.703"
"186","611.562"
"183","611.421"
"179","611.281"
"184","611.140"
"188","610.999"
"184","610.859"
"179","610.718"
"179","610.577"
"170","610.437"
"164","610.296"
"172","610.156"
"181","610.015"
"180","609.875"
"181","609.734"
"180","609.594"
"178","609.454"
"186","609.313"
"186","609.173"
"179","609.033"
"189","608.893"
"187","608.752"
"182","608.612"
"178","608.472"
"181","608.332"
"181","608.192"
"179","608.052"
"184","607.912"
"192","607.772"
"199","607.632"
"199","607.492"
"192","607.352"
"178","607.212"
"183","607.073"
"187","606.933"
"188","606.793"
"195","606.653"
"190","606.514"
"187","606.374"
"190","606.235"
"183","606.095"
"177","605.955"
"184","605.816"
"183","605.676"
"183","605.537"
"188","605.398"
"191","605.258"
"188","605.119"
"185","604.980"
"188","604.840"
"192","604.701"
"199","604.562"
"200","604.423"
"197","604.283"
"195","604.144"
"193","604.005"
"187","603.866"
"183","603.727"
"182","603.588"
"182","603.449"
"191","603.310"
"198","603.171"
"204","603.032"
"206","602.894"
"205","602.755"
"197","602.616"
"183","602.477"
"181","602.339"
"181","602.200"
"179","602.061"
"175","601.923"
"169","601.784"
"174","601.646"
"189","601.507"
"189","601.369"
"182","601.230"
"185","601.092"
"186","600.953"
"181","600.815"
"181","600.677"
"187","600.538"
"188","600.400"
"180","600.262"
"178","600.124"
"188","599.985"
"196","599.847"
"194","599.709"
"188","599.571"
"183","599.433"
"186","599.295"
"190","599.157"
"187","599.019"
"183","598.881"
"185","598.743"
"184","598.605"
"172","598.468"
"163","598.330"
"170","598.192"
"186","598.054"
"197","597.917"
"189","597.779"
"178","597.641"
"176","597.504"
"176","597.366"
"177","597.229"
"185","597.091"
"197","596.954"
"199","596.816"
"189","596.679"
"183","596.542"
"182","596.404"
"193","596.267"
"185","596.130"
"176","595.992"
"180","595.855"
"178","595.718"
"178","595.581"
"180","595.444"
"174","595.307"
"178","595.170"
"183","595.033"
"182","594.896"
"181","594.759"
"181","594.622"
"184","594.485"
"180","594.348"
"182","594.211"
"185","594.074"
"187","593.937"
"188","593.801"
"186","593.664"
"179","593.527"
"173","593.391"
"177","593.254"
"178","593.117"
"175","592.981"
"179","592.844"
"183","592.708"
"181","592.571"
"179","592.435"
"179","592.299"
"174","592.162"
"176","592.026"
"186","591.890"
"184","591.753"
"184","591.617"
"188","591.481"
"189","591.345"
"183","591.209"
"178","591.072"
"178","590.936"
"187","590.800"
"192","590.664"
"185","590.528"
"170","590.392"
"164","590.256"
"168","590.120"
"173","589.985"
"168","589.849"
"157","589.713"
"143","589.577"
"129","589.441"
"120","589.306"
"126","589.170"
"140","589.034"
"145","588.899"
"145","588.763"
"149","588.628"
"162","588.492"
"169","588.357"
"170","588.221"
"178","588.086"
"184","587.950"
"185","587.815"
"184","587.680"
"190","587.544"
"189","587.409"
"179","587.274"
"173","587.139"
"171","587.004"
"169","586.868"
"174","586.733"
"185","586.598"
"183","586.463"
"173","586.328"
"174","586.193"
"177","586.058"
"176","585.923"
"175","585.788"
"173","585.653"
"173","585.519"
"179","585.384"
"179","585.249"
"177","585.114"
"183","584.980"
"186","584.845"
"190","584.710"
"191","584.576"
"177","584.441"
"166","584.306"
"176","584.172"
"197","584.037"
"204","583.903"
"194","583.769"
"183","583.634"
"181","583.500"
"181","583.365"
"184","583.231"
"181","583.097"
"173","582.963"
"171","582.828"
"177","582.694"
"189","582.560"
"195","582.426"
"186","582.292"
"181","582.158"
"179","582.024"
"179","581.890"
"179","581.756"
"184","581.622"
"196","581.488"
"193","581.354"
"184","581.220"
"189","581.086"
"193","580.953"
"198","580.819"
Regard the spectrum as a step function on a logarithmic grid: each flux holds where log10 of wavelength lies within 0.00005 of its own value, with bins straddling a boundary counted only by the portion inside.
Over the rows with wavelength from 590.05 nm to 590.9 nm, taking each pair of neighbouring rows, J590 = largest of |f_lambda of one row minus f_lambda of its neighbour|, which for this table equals 15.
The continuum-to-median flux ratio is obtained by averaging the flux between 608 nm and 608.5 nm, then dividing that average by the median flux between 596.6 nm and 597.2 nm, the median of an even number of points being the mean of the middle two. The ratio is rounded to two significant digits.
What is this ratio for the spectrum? 0.93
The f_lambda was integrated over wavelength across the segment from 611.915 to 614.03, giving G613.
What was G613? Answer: 373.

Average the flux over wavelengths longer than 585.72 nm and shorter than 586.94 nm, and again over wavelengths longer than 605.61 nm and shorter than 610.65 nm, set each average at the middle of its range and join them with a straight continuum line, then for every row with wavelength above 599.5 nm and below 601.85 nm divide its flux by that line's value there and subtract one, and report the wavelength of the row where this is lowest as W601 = 601.784 nm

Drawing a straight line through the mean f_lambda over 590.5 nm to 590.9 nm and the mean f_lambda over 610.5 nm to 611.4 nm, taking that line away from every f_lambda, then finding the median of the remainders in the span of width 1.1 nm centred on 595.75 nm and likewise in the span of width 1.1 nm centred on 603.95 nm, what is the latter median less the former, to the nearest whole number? 13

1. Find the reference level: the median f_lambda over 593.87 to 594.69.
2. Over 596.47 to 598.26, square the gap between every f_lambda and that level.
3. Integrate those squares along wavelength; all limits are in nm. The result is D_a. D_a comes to 146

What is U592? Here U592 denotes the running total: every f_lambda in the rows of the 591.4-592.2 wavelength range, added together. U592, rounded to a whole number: 1092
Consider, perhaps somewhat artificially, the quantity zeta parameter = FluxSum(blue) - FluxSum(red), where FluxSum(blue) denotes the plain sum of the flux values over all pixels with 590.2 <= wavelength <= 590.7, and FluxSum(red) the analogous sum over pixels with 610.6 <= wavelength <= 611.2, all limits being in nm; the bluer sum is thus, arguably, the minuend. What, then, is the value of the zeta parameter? -24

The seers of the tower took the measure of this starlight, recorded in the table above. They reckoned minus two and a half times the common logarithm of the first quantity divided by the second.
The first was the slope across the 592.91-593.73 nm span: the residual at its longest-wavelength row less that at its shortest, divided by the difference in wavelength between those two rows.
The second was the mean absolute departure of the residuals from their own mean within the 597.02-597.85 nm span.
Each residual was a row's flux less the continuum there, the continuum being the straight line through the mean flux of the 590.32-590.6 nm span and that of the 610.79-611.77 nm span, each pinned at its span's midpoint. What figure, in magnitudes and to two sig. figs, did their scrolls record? -1.4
